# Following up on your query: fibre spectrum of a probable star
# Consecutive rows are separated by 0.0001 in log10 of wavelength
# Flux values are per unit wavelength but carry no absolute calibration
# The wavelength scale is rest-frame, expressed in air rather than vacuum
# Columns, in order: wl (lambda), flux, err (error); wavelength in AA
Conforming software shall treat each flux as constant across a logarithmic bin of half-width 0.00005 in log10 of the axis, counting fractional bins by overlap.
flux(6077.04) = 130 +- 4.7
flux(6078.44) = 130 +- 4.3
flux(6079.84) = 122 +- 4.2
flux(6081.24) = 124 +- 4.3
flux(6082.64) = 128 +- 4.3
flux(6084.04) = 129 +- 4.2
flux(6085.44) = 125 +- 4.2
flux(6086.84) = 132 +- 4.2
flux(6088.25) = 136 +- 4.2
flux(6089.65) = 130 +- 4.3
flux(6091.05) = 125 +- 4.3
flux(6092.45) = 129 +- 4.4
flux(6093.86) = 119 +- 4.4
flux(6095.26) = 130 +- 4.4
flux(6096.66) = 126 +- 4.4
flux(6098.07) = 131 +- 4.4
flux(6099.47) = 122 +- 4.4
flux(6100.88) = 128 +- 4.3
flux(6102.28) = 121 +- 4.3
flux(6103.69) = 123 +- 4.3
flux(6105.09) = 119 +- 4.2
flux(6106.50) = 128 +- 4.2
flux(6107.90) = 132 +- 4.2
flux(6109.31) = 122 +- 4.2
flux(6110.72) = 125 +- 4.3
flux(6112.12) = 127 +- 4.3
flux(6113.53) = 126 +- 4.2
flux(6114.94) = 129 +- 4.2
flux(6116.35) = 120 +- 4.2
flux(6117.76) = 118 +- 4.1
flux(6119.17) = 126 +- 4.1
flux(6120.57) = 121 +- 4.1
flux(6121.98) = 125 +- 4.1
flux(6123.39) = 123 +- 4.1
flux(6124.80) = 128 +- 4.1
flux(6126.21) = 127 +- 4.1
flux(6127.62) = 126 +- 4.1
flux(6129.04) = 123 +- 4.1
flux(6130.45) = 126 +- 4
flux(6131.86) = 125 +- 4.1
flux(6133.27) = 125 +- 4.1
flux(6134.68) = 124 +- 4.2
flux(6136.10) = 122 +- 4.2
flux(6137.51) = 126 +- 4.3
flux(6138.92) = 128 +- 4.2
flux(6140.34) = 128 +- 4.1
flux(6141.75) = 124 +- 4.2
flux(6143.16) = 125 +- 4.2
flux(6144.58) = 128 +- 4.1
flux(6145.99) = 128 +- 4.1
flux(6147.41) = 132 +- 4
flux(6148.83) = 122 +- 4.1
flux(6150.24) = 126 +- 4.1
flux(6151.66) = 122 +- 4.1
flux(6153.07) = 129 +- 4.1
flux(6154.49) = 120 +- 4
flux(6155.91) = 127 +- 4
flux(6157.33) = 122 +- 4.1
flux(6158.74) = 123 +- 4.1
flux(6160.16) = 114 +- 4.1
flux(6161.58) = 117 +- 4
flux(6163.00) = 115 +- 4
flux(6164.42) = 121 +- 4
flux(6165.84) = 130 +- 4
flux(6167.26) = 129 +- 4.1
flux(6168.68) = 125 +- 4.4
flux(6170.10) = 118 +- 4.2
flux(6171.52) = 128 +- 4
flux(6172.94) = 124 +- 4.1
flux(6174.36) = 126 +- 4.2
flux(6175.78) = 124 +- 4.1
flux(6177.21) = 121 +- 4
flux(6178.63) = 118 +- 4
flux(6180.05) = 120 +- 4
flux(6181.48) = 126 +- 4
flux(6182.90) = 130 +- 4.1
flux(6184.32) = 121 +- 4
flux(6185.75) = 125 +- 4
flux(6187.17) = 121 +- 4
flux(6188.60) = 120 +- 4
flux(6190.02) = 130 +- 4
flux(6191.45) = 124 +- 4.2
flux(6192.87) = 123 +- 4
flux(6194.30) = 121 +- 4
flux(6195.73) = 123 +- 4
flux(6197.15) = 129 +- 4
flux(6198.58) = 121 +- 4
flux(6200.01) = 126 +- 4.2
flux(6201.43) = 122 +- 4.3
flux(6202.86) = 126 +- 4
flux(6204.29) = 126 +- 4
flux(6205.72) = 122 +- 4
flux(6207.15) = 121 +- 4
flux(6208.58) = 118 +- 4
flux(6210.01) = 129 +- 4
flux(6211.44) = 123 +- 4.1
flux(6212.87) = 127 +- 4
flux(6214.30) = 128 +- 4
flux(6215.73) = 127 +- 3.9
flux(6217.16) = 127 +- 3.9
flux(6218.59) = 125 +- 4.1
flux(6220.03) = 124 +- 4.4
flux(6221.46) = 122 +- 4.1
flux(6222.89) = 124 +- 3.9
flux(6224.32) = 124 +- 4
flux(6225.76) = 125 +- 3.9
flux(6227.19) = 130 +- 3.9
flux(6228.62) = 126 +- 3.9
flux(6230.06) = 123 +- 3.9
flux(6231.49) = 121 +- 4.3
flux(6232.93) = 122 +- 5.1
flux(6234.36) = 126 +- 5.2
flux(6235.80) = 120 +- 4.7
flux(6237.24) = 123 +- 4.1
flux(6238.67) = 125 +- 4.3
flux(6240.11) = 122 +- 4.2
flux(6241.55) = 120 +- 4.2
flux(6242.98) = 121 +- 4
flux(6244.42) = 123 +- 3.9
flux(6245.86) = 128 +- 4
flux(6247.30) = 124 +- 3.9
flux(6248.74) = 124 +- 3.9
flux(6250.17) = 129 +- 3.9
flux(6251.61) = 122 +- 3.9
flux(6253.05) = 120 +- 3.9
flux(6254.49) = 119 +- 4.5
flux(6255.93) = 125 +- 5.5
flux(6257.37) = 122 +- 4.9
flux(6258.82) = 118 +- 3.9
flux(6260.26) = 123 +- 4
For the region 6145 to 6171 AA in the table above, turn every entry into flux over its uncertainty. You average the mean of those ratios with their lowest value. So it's 29.0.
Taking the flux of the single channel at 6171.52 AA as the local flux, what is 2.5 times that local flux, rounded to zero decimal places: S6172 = 320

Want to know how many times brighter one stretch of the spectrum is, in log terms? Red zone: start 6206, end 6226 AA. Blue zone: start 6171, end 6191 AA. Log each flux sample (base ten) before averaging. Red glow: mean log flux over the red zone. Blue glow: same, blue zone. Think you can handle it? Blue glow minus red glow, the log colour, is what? -0.003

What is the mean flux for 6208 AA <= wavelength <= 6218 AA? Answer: 126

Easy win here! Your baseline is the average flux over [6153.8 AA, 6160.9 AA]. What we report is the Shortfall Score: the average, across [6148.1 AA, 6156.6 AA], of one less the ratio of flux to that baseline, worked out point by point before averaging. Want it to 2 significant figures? -0.026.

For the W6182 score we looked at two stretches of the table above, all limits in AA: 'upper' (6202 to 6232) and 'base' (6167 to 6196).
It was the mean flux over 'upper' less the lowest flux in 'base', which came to 6.7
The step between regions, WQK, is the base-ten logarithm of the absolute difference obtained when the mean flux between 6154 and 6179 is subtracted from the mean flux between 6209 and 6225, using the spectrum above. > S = 0.5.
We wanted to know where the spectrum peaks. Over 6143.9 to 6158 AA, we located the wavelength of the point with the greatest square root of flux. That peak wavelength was 6147.41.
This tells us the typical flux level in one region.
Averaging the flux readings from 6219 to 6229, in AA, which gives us 125.0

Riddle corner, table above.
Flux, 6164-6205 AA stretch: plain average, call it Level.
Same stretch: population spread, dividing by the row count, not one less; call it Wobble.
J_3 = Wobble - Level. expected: -121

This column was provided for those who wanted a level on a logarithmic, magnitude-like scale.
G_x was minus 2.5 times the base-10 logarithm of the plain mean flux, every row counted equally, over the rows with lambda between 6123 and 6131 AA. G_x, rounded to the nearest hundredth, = -5.25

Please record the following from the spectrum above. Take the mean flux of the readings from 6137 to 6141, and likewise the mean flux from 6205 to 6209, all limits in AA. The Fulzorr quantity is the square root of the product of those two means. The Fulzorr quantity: 123.8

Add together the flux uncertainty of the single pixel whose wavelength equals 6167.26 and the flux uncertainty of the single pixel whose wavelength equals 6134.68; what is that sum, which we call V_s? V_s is 8.30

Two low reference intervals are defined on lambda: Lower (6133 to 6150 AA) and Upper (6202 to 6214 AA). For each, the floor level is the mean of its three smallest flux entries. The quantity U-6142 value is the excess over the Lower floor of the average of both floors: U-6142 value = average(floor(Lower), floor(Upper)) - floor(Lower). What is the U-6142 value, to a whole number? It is -1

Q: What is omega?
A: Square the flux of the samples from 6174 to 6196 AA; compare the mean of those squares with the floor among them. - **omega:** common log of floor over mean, -0.04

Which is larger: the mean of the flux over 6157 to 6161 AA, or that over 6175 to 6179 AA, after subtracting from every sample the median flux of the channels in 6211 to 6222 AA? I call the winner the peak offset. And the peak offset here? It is -5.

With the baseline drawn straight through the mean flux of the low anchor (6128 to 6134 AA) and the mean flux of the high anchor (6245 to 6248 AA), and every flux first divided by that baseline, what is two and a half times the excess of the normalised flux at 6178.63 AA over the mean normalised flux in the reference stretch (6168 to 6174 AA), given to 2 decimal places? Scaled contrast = -0.12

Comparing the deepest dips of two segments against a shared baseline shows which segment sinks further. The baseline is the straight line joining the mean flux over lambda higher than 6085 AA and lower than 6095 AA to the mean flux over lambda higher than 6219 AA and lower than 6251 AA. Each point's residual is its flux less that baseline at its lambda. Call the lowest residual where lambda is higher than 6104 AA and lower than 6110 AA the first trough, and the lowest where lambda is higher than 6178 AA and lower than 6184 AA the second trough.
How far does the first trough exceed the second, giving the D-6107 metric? -1.1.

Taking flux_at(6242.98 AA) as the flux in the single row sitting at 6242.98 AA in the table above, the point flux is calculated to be 121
